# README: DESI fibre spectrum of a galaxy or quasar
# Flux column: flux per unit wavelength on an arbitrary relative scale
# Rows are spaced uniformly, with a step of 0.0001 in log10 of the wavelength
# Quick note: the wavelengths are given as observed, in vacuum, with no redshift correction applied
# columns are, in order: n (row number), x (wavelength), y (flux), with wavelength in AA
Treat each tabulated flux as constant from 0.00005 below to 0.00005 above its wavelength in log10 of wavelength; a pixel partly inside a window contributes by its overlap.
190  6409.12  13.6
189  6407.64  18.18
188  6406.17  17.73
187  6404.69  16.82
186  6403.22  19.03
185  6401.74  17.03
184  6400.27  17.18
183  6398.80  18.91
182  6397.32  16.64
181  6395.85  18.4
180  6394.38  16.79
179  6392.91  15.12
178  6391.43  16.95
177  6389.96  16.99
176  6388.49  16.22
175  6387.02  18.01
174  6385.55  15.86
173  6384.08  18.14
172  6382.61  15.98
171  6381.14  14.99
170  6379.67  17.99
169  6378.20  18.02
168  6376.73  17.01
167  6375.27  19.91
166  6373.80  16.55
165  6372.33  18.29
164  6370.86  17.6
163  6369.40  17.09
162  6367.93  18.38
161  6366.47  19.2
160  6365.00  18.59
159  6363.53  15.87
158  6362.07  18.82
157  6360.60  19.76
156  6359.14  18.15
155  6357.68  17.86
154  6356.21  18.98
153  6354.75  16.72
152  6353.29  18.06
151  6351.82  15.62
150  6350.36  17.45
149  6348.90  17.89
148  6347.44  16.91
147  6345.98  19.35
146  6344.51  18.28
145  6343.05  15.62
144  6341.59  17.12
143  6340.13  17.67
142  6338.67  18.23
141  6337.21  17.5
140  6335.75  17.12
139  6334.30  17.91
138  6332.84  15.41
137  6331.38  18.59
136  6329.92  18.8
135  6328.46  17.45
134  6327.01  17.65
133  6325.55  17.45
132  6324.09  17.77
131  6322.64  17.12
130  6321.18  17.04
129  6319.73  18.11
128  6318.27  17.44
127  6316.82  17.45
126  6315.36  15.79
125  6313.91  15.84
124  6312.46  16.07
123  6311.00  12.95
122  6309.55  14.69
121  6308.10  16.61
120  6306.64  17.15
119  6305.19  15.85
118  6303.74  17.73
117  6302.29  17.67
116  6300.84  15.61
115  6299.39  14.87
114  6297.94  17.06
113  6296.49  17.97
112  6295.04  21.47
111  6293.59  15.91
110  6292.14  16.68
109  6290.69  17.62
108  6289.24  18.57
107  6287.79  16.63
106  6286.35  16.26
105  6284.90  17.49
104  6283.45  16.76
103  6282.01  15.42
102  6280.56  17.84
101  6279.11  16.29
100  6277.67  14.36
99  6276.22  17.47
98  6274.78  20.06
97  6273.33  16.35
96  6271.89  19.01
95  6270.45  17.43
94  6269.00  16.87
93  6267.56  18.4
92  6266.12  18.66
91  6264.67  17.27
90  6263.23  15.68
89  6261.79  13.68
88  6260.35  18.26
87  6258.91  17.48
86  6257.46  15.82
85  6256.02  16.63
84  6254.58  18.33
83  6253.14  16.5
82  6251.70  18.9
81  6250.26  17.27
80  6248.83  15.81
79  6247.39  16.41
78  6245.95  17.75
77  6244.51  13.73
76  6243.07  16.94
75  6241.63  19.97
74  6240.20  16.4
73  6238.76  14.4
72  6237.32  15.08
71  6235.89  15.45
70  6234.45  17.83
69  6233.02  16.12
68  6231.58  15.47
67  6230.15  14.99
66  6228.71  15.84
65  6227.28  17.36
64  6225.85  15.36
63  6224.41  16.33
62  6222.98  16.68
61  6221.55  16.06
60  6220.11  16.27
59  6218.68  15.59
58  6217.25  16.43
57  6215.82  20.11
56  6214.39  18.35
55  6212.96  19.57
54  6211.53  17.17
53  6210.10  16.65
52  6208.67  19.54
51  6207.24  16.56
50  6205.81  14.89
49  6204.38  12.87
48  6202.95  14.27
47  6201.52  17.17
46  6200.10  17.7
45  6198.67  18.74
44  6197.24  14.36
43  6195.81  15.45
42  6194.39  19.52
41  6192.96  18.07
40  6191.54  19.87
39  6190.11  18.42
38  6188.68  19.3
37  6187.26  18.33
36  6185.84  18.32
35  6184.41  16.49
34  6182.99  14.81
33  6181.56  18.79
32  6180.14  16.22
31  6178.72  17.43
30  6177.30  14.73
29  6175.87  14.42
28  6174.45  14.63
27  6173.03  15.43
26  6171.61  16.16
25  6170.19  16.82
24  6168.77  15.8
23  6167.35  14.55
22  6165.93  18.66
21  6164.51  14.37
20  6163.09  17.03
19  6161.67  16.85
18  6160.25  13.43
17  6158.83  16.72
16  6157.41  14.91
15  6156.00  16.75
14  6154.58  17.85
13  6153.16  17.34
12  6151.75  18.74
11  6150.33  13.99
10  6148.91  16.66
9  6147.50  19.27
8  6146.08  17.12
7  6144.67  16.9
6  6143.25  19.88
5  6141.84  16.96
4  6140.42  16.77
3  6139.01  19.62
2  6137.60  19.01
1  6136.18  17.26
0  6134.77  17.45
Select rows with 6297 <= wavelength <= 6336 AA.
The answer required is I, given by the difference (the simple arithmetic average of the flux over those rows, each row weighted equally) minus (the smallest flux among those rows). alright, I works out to 3.84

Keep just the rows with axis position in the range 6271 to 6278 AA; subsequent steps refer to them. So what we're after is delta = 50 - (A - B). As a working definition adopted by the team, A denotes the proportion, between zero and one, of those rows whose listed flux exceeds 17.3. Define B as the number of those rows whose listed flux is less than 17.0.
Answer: 51.4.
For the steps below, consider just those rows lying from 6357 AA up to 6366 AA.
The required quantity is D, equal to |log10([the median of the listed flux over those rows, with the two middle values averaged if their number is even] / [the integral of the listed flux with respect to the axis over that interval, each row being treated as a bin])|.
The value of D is 0.95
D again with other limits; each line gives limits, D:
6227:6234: 0.85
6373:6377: 0.63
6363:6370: 0.83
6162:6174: 1.08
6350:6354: 0.59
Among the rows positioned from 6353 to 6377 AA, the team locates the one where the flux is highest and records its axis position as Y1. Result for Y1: 6375.27 AA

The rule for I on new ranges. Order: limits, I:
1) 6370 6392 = 2.24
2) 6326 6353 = 2.07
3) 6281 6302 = 2.15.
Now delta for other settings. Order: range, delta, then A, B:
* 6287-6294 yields 52.6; 0.4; 3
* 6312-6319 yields 52.6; 0.4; 3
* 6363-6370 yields 50.4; 0.6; 1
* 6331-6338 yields 50.4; 0.6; 1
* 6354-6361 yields 50.2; 0.8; 1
